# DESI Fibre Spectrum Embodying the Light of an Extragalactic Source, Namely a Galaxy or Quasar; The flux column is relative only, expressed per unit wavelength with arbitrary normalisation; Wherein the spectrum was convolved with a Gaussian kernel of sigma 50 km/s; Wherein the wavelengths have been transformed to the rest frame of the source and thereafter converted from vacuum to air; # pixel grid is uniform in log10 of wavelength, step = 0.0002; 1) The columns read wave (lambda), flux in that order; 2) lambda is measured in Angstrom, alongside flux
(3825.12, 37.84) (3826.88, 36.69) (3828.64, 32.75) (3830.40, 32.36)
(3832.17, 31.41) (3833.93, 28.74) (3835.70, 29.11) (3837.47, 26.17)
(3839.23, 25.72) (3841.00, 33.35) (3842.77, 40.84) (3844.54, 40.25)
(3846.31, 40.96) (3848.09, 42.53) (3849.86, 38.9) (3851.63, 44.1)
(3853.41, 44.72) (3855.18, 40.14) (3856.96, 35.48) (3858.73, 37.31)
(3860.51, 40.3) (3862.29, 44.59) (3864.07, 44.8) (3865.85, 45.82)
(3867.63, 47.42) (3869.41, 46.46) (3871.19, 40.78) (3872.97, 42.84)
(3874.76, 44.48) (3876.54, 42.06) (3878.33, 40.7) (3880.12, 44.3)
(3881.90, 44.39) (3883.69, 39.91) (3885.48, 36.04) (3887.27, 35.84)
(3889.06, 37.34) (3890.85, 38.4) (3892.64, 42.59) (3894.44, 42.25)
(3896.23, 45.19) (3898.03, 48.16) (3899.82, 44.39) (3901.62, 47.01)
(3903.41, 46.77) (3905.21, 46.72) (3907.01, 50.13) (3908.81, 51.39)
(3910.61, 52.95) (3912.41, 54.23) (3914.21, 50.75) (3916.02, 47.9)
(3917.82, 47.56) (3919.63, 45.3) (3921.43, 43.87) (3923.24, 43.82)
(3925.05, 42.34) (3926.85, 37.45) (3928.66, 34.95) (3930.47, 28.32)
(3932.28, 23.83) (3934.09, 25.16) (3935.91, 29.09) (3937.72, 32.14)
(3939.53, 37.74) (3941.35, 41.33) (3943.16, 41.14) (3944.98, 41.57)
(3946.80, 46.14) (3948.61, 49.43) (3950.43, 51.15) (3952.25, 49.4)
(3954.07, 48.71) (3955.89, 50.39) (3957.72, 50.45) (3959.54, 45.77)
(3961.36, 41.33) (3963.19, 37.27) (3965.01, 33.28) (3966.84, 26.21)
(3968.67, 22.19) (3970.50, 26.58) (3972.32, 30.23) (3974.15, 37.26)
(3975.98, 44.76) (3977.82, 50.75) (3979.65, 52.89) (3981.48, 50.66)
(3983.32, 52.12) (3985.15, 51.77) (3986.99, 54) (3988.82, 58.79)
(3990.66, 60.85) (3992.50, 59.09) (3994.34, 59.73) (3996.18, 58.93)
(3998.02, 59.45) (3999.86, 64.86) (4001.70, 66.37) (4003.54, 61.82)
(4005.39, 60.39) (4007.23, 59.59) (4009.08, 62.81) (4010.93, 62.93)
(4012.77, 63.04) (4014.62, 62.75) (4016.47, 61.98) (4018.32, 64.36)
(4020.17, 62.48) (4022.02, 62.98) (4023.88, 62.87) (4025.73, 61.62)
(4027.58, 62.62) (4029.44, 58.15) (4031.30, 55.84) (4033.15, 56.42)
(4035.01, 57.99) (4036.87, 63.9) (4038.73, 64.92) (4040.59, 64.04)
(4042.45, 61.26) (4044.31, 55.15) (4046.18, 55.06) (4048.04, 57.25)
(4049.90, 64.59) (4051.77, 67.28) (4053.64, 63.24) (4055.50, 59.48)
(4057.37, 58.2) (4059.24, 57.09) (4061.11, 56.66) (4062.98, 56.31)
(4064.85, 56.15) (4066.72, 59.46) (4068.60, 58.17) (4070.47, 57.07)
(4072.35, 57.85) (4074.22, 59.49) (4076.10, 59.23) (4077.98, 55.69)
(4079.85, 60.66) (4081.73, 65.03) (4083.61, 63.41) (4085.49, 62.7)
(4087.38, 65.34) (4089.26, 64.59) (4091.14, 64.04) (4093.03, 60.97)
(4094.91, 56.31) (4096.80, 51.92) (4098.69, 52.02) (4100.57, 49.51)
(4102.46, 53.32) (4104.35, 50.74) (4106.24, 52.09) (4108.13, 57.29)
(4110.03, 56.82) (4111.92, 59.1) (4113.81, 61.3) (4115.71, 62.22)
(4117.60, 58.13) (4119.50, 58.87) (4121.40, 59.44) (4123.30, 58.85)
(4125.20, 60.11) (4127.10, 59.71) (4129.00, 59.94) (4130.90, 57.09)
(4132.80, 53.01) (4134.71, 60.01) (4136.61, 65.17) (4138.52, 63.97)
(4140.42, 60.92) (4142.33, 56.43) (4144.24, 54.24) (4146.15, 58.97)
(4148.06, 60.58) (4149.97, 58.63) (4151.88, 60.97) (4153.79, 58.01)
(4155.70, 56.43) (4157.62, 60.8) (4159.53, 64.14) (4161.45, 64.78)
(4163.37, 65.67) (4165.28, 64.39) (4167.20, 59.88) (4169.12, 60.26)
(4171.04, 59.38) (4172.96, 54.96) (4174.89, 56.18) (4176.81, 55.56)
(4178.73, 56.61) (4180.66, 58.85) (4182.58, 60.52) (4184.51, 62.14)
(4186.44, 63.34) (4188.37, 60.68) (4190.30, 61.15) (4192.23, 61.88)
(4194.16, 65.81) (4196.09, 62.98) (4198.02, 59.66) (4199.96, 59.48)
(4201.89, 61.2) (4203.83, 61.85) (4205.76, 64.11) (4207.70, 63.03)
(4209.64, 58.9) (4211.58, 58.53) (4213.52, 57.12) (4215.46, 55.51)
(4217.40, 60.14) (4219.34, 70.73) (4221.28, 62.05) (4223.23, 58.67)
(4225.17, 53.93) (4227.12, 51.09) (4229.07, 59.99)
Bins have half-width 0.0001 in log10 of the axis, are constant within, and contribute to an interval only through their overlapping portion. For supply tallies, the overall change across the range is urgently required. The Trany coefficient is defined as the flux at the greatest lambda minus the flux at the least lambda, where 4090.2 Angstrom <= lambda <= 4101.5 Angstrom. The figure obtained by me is -15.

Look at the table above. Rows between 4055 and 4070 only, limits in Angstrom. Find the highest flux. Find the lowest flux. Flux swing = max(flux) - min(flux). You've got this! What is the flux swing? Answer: 3.3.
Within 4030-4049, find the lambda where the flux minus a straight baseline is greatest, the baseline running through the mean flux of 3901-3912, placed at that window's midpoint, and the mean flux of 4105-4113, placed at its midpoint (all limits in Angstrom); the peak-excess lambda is 4038.73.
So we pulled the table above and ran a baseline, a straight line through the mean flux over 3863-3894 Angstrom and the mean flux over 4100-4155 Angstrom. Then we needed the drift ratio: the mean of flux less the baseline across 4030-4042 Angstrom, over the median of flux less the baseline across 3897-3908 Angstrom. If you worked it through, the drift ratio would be 2.5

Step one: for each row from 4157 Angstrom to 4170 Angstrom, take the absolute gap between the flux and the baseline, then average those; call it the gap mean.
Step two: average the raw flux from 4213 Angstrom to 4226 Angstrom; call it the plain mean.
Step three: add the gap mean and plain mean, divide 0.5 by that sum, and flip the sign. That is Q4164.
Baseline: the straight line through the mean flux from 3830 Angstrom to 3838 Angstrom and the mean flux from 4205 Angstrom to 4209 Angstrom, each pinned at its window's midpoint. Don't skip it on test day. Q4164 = -0.0079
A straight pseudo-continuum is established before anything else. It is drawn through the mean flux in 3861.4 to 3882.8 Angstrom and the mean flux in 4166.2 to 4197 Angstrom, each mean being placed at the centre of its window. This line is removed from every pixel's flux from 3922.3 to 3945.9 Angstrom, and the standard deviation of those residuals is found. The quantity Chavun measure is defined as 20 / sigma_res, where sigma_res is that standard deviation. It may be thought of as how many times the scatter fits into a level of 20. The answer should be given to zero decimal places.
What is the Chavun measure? 3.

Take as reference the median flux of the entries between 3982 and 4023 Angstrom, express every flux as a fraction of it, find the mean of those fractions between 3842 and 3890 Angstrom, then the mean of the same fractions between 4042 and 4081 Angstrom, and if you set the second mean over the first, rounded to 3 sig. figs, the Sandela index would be 1.41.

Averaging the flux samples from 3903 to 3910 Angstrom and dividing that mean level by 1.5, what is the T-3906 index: 33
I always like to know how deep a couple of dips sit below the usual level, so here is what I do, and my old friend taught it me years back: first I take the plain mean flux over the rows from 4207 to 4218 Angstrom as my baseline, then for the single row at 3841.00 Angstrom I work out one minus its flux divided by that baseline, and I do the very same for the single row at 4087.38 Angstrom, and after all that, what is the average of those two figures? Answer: 0.2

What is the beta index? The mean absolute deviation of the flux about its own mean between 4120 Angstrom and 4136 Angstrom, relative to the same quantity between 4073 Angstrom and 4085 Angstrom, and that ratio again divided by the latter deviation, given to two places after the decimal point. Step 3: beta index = 0.29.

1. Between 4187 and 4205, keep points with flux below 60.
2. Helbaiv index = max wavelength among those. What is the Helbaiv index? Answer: 4199.96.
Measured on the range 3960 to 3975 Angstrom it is 3974.15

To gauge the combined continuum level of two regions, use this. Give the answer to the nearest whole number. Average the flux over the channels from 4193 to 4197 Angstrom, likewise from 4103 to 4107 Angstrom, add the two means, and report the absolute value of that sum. 116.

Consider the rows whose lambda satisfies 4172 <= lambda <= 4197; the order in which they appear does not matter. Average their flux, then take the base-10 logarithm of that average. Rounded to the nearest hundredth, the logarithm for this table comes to 1.78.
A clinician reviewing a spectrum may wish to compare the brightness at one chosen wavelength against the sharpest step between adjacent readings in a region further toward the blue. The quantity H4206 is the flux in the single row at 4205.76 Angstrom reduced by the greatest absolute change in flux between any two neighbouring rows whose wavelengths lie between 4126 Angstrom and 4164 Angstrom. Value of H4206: 57.1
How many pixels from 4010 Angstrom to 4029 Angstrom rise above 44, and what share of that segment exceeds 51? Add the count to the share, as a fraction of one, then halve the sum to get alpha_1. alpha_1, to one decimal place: 5.5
